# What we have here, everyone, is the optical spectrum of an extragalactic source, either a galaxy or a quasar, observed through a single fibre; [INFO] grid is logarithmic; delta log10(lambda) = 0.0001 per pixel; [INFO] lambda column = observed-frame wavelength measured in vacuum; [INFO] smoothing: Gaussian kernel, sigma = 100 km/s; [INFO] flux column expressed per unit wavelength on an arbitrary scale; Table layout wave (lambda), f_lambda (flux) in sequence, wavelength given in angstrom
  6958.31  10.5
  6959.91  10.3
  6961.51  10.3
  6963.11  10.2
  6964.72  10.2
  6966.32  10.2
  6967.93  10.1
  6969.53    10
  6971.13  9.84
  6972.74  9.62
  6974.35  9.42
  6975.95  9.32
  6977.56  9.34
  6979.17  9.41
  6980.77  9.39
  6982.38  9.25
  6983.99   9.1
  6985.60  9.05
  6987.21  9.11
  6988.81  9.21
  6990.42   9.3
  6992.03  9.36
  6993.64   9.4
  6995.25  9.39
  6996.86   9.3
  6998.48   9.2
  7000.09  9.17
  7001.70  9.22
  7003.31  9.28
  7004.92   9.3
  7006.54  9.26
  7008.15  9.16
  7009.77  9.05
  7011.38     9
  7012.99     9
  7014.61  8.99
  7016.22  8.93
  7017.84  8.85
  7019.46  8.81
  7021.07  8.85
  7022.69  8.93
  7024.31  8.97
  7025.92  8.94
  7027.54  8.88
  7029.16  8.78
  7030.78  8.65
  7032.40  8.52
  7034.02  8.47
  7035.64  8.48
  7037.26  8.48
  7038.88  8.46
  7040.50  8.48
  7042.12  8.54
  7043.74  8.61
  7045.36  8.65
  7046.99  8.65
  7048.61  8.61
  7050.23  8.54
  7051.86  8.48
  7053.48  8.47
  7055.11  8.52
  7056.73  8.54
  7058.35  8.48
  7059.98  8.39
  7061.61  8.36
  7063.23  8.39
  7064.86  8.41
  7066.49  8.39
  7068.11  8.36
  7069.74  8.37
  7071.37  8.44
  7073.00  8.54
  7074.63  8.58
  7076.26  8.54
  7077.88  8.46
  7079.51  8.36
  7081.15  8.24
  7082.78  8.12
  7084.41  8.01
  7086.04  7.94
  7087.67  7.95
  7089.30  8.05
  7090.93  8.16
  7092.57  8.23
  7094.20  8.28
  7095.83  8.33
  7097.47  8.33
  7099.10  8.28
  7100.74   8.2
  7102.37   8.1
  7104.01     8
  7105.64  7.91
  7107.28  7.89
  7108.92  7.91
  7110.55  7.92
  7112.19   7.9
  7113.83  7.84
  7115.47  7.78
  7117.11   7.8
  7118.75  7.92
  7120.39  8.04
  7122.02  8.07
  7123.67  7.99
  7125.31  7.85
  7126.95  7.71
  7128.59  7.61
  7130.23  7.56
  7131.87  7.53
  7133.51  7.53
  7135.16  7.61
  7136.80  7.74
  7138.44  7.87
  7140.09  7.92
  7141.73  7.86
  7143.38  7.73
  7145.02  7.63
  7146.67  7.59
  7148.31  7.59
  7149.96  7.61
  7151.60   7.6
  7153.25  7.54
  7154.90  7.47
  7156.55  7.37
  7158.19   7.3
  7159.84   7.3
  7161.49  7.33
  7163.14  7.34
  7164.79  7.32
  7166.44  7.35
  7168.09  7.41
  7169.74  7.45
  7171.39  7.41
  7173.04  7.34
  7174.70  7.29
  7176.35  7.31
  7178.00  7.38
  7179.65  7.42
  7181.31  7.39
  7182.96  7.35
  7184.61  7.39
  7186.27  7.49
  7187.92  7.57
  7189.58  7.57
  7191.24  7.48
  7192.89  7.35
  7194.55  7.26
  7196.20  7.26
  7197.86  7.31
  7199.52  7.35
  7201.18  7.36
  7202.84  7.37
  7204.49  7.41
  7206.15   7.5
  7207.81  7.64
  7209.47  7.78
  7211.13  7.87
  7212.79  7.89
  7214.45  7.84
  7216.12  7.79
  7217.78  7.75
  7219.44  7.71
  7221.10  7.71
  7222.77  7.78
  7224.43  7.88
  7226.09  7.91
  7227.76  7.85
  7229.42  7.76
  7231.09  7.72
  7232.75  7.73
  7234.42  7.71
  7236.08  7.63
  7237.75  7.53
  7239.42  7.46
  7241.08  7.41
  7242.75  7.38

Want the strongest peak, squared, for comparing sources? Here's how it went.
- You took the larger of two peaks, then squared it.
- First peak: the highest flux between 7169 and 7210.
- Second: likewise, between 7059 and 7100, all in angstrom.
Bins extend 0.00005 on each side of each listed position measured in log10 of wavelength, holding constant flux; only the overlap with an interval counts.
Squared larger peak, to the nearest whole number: 74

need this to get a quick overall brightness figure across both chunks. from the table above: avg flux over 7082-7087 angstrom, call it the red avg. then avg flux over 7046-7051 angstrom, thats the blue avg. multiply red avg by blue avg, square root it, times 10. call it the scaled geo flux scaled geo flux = 83.1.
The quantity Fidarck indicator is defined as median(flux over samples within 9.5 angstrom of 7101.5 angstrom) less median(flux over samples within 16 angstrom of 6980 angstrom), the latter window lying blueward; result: -1.2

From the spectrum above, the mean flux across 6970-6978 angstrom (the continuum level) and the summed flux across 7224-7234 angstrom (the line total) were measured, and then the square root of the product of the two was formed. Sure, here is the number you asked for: 21.1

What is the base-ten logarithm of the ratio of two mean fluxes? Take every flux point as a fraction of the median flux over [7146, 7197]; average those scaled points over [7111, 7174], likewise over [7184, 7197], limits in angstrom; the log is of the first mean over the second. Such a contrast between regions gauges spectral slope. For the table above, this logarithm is 0.012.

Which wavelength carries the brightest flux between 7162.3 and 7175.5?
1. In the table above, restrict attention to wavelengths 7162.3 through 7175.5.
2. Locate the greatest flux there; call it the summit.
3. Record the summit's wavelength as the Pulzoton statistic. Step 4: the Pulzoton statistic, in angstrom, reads 7169.74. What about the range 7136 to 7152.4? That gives 7140.09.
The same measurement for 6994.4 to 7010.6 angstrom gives 6995.25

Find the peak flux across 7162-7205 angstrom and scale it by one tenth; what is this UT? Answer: 0.76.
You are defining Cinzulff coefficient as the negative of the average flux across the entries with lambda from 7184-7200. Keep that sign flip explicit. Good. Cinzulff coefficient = -7.40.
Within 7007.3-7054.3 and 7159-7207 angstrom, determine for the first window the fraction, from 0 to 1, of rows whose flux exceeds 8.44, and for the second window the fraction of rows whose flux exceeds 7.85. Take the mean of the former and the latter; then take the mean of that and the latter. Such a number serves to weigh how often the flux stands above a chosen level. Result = 0.25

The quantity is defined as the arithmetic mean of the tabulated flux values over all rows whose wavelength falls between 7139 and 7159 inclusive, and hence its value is 7.6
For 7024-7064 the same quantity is 8.6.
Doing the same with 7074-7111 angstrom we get 8.2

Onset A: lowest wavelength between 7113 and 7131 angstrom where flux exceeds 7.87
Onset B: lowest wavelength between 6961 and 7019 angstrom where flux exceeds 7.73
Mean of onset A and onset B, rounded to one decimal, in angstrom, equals 7040.1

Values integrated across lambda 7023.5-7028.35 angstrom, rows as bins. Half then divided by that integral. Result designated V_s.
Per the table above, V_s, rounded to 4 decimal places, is 0.0115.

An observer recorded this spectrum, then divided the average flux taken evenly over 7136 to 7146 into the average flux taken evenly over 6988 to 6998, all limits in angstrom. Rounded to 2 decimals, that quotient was 1.20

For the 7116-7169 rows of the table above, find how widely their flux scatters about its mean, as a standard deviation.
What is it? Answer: 0.23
